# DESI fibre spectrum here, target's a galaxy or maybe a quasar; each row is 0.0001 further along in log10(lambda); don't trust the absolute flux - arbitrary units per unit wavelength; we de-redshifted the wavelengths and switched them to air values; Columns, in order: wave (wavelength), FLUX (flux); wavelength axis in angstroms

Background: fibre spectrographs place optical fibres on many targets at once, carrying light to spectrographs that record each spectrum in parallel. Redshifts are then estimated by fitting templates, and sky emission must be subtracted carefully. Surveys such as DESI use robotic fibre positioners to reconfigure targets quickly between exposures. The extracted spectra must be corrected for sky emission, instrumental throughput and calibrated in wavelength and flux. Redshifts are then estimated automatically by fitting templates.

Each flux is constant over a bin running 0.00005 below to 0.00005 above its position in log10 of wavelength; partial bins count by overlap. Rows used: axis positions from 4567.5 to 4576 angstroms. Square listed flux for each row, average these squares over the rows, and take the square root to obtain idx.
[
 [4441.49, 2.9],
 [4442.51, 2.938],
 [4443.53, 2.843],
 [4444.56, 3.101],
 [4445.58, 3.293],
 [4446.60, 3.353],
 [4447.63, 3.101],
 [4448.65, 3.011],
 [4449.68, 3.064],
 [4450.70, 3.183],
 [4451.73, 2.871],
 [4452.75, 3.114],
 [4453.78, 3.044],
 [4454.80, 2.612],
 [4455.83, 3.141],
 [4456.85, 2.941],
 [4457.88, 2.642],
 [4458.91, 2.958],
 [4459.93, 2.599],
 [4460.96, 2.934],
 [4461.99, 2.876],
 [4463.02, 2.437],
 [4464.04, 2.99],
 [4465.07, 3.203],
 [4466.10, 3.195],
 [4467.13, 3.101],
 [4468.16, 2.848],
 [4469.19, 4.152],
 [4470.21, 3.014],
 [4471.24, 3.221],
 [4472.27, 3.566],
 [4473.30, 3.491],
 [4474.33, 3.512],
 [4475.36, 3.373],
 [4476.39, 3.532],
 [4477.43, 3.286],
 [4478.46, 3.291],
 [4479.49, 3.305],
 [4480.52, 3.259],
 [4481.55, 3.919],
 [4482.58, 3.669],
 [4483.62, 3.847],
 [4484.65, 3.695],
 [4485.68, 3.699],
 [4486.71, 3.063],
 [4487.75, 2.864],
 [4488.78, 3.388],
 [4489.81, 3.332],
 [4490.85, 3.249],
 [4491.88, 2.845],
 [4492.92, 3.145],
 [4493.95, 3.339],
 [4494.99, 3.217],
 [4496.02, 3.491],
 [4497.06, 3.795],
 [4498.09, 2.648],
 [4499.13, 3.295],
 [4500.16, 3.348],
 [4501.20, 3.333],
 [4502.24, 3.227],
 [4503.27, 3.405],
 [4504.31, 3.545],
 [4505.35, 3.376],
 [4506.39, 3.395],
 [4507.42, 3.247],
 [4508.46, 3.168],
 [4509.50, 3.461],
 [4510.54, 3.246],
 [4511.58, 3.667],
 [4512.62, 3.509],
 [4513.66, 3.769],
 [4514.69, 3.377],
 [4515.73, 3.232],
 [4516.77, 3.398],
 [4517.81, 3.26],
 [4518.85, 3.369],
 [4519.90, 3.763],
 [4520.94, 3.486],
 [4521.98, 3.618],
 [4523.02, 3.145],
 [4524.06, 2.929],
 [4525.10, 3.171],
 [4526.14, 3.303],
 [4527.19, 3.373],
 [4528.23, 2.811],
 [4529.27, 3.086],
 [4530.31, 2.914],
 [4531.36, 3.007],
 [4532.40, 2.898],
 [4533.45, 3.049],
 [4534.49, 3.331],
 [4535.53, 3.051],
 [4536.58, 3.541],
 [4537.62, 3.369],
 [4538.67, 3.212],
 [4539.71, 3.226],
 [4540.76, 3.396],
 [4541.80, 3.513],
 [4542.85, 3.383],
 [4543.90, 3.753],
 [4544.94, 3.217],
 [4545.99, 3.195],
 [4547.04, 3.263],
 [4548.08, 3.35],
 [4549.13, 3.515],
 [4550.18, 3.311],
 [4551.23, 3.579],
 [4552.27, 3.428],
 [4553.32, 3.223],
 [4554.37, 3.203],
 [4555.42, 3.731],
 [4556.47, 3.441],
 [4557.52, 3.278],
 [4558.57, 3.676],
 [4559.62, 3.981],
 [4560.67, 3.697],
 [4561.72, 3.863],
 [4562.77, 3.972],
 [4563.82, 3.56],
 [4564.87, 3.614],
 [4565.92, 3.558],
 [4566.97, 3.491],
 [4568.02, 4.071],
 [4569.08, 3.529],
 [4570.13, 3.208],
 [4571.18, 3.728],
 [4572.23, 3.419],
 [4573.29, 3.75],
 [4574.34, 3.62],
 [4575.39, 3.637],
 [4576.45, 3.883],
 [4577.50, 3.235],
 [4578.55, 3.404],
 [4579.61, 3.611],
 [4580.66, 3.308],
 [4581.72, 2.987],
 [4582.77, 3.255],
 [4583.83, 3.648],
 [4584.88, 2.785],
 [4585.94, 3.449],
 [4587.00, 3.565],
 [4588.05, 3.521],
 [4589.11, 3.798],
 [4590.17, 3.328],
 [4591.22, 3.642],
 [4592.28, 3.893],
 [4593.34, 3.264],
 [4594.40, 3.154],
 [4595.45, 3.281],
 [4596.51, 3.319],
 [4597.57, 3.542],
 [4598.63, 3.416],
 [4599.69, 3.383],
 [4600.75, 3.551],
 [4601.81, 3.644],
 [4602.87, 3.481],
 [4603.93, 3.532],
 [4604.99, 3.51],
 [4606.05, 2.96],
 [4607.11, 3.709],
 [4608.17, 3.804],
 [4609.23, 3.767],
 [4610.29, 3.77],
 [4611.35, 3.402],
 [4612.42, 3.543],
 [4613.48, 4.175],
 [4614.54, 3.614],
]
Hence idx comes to 3.63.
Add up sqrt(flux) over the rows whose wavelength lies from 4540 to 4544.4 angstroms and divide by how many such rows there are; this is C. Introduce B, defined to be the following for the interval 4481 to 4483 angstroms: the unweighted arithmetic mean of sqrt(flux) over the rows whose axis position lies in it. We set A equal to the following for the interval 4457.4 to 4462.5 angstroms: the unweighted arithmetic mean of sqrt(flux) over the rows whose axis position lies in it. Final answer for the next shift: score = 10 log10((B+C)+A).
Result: 7.40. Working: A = 1.67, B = 1.95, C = 1.87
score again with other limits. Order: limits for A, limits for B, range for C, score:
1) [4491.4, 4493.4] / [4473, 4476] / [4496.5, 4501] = 7.32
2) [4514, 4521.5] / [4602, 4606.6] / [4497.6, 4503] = 7.37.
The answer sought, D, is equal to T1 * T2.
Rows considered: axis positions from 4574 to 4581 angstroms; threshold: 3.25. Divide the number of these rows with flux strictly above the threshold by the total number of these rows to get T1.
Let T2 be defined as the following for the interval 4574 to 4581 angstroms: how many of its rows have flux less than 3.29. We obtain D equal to 0.9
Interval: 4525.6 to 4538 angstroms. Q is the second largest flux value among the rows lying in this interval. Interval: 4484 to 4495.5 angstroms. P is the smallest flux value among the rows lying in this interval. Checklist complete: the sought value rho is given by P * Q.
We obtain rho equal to 9.6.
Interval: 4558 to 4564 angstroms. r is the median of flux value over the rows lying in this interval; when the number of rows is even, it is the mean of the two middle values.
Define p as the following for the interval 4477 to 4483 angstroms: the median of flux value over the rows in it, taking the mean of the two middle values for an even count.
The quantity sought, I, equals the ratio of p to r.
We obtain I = 0.87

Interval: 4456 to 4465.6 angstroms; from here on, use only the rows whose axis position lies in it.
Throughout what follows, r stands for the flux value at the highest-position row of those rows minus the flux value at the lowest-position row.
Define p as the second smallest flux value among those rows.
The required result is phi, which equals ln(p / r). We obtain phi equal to 2.3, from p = 2.599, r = 0.26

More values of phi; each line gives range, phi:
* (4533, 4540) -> 2.8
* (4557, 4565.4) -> 2.4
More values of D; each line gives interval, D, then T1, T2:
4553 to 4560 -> 2.1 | 0.71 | 3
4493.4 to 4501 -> 1.4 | 0.71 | 2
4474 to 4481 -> 2.0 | 1.00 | 2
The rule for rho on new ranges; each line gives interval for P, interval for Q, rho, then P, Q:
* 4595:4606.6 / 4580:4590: 10.8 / 2.96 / 3.648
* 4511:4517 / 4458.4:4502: 12.7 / 3.232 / 3.919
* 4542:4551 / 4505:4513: 11.2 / 3.195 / 3.509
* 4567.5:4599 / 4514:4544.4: 10.5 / 2.785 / 3.753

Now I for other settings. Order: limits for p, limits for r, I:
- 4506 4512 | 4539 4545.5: 0.98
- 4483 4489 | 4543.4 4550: 1.07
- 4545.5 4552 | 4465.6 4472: 1.06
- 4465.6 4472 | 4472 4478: 0.90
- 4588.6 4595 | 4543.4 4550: 1.05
